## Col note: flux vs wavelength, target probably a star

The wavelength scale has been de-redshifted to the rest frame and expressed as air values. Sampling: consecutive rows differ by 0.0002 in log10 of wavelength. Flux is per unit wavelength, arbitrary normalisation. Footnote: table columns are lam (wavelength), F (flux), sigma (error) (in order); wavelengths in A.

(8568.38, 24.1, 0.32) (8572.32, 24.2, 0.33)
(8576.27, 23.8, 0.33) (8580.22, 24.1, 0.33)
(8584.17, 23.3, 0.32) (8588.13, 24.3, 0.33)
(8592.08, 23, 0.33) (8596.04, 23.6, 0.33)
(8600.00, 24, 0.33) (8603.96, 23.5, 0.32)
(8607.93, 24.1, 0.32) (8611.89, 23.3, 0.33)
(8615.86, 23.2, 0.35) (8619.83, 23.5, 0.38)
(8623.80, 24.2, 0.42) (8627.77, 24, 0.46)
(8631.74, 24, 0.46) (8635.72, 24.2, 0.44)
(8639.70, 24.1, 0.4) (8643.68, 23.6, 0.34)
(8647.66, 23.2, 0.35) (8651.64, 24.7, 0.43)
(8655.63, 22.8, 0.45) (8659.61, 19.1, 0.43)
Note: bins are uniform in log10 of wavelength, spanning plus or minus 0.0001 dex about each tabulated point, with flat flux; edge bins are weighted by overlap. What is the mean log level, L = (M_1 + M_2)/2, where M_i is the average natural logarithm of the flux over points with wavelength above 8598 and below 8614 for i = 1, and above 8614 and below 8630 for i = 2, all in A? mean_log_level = 3.17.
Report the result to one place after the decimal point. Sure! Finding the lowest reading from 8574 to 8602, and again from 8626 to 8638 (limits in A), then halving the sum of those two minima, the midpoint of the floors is 23.5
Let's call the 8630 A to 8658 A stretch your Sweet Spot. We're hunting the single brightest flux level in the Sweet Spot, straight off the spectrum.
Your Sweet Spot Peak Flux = 24.7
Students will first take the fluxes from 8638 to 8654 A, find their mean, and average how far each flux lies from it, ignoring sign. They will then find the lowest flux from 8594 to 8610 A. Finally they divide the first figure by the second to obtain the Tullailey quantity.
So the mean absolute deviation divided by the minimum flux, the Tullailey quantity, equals 0.021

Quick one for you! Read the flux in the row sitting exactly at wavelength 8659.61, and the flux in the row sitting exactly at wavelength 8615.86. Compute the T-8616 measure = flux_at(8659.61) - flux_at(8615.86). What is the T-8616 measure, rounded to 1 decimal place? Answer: -4.1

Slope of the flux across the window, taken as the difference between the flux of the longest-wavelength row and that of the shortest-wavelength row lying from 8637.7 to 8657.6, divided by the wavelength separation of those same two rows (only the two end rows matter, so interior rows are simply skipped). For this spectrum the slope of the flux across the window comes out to -0.082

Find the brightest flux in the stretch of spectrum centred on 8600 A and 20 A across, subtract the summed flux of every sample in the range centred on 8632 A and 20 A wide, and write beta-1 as -96.4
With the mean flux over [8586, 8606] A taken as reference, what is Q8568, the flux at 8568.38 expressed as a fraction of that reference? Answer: 1.02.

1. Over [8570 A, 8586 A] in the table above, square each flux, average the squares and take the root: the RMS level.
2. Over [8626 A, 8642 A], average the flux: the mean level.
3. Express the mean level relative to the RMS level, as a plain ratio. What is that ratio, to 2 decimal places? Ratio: 1.01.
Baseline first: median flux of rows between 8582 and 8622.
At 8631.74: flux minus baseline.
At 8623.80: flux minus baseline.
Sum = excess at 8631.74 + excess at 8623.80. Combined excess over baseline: 1.20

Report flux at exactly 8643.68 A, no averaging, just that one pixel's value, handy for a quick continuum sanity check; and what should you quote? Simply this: 23.6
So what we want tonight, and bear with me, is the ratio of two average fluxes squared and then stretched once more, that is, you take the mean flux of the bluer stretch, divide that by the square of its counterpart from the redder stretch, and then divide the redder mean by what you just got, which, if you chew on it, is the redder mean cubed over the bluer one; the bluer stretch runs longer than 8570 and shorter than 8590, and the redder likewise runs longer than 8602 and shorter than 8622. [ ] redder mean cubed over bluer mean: 543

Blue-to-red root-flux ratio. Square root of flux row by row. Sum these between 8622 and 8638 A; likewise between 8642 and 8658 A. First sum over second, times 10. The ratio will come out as 10.1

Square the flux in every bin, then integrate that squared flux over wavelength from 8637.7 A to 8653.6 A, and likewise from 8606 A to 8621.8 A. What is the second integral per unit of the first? 0.96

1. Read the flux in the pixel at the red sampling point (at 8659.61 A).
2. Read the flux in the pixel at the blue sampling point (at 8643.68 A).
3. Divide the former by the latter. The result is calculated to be 0.81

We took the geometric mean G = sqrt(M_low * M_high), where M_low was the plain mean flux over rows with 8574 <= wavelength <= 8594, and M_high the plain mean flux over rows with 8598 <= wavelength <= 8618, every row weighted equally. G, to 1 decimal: 23.7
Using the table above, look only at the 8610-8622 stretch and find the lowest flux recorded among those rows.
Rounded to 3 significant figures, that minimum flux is 23.2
